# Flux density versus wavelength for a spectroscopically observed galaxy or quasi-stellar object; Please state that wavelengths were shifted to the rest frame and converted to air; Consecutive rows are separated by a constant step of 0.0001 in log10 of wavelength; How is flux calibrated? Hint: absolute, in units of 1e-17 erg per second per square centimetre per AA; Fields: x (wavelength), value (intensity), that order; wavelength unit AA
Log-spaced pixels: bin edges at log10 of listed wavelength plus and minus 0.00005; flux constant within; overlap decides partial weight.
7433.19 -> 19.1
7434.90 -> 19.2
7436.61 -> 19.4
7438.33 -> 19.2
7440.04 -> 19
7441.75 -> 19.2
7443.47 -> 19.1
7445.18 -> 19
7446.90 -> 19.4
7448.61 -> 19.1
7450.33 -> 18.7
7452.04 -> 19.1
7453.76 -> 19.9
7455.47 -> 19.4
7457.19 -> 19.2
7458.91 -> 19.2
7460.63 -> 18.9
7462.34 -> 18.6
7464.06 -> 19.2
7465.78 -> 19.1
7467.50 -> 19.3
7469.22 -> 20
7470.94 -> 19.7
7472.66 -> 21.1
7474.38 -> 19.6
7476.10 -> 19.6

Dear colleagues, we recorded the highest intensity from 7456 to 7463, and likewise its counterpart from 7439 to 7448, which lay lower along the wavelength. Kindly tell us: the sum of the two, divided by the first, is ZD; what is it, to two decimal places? 2.01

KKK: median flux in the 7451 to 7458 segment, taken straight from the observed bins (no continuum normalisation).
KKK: 19.3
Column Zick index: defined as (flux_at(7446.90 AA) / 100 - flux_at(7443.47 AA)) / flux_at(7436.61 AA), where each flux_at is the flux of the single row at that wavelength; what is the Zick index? -0.975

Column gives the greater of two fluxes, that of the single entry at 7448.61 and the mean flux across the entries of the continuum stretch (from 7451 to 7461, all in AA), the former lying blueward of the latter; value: 19.3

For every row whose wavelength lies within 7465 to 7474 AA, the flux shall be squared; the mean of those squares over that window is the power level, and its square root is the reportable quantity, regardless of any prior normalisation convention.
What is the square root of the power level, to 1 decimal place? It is 19.9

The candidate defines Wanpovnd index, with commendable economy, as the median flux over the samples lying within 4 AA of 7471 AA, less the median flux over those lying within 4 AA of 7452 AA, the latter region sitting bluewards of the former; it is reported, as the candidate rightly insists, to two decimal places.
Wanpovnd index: 0.60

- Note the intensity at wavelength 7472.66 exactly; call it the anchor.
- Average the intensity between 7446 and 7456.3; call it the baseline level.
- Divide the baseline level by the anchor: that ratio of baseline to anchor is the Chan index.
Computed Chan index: 0.91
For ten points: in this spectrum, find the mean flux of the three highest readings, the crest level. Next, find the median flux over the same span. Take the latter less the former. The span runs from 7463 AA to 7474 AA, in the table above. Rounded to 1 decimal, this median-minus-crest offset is -0.8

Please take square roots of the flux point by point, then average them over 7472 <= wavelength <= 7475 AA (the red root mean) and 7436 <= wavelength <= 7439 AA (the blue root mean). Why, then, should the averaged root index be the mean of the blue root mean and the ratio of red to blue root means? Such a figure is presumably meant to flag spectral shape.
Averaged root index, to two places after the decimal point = 2.71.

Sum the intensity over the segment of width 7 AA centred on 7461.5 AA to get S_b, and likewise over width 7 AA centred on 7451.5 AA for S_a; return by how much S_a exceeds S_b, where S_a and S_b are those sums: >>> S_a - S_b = 1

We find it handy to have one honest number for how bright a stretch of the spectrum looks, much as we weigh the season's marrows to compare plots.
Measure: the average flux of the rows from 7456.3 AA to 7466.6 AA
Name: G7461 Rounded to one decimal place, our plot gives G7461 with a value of 19.0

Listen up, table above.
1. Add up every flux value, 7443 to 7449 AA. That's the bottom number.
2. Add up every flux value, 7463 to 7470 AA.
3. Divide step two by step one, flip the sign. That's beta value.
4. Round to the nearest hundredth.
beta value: -1.01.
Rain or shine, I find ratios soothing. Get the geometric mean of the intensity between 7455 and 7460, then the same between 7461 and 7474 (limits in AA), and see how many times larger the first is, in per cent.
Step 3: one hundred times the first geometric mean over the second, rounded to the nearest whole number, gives 99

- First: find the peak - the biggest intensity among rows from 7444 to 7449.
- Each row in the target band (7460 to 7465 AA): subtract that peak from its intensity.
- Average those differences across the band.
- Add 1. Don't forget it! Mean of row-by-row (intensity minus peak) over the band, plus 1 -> 0.50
